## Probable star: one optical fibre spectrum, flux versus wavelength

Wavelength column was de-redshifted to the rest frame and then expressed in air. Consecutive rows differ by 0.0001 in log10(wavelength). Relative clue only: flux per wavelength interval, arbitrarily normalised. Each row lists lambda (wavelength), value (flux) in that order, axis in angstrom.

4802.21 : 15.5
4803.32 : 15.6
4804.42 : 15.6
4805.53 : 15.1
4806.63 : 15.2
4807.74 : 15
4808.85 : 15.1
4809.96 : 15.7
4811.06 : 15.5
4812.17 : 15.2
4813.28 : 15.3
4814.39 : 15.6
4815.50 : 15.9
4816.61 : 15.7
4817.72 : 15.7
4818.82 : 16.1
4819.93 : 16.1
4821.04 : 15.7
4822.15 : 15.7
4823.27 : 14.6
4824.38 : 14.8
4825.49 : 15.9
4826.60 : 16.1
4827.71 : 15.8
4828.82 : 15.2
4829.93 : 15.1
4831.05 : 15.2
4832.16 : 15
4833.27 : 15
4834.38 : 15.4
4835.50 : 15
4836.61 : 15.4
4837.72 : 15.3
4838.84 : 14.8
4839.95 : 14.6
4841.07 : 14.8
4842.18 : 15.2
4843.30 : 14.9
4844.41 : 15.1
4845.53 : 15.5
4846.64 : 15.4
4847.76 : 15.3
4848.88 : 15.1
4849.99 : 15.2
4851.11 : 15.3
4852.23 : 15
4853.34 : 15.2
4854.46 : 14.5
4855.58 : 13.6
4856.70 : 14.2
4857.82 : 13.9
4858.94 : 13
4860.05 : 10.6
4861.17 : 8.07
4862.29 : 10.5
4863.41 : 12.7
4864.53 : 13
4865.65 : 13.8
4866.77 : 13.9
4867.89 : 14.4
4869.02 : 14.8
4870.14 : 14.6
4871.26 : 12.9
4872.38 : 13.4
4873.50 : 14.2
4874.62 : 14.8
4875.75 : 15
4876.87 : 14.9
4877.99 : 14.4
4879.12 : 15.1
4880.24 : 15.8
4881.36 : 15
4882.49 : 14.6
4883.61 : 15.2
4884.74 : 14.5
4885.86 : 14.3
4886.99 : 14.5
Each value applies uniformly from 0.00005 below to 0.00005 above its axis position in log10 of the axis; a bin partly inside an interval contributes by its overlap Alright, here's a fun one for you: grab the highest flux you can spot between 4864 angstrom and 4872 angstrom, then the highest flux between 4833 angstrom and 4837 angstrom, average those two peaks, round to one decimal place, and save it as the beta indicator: 15.1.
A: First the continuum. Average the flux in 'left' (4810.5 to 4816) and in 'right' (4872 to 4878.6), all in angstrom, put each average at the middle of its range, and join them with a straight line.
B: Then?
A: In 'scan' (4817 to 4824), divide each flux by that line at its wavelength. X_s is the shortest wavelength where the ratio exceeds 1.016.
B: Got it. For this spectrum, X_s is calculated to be 4817.72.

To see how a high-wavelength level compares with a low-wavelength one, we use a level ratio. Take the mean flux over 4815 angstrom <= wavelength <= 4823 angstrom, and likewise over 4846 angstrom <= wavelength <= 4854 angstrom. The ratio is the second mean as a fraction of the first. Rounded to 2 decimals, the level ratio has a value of 0.96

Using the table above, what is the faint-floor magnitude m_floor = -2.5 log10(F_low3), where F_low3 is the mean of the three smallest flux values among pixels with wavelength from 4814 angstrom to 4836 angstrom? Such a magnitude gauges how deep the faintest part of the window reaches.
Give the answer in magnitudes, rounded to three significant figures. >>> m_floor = -2.93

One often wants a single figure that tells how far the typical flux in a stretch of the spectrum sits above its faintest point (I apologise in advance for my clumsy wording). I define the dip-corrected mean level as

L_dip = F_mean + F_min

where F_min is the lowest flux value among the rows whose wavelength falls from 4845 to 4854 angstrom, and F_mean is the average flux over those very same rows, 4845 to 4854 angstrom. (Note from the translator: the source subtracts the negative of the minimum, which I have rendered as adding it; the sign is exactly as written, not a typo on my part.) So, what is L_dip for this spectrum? 30.2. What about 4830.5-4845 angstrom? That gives 29.7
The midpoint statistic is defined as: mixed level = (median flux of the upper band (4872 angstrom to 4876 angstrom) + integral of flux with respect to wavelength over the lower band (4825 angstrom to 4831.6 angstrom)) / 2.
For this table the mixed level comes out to 59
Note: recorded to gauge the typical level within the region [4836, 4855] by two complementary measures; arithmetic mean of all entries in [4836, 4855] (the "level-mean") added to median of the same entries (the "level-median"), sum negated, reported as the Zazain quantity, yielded -30.3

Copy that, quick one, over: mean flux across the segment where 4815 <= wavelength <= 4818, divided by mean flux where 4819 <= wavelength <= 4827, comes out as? 1.01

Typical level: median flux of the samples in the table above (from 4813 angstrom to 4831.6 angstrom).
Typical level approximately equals 15.7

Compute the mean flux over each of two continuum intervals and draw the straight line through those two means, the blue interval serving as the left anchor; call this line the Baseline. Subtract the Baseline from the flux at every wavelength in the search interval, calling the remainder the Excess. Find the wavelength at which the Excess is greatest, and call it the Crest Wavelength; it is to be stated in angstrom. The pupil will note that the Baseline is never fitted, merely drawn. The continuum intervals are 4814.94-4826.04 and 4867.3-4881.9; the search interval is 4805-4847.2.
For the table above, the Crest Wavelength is 4826.60 angstrom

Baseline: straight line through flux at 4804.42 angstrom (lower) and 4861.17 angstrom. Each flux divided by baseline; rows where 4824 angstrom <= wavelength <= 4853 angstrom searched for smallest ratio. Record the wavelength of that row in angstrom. 4824.38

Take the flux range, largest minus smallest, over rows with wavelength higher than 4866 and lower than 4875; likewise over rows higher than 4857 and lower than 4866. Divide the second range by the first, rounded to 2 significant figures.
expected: 3.1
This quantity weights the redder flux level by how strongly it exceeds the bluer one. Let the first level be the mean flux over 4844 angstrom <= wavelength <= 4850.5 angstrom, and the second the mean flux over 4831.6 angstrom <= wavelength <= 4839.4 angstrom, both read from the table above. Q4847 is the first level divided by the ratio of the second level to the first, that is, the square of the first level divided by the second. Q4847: 15.4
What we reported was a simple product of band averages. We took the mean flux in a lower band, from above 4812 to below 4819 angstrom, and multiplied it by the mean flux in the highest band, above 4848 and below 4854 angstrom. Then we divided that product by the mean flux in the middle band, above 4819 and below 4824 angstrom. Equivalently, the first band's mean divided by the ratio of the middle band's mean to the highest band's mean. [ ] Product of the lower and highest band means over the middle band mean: 15.3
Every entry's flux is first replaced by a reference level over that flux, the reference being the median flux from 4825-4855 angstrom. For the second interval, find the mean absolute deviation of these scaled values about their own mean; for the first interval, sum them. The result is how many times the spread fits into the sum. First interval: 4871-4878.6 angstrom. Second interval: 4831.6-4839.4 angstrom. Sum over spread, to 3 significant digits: 555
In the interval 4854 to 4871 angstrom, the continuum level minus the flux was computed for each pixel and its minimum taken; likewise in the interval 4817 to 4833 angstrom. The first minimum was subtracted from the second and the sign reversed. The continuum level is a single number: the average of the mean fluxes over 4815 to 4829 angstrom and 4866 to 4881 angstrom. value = 1.3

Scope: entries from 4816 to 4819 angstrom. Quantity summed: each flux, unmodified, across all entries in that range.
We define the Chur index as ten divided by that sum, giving 0.211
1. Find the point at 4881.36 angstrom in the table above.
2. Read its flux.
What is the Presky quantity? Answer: 15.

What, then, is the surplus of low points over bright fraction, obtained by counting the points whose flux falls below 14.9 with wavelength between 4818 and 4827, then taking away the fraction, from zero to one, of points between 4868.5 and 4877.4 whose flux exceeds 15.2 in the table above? 2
